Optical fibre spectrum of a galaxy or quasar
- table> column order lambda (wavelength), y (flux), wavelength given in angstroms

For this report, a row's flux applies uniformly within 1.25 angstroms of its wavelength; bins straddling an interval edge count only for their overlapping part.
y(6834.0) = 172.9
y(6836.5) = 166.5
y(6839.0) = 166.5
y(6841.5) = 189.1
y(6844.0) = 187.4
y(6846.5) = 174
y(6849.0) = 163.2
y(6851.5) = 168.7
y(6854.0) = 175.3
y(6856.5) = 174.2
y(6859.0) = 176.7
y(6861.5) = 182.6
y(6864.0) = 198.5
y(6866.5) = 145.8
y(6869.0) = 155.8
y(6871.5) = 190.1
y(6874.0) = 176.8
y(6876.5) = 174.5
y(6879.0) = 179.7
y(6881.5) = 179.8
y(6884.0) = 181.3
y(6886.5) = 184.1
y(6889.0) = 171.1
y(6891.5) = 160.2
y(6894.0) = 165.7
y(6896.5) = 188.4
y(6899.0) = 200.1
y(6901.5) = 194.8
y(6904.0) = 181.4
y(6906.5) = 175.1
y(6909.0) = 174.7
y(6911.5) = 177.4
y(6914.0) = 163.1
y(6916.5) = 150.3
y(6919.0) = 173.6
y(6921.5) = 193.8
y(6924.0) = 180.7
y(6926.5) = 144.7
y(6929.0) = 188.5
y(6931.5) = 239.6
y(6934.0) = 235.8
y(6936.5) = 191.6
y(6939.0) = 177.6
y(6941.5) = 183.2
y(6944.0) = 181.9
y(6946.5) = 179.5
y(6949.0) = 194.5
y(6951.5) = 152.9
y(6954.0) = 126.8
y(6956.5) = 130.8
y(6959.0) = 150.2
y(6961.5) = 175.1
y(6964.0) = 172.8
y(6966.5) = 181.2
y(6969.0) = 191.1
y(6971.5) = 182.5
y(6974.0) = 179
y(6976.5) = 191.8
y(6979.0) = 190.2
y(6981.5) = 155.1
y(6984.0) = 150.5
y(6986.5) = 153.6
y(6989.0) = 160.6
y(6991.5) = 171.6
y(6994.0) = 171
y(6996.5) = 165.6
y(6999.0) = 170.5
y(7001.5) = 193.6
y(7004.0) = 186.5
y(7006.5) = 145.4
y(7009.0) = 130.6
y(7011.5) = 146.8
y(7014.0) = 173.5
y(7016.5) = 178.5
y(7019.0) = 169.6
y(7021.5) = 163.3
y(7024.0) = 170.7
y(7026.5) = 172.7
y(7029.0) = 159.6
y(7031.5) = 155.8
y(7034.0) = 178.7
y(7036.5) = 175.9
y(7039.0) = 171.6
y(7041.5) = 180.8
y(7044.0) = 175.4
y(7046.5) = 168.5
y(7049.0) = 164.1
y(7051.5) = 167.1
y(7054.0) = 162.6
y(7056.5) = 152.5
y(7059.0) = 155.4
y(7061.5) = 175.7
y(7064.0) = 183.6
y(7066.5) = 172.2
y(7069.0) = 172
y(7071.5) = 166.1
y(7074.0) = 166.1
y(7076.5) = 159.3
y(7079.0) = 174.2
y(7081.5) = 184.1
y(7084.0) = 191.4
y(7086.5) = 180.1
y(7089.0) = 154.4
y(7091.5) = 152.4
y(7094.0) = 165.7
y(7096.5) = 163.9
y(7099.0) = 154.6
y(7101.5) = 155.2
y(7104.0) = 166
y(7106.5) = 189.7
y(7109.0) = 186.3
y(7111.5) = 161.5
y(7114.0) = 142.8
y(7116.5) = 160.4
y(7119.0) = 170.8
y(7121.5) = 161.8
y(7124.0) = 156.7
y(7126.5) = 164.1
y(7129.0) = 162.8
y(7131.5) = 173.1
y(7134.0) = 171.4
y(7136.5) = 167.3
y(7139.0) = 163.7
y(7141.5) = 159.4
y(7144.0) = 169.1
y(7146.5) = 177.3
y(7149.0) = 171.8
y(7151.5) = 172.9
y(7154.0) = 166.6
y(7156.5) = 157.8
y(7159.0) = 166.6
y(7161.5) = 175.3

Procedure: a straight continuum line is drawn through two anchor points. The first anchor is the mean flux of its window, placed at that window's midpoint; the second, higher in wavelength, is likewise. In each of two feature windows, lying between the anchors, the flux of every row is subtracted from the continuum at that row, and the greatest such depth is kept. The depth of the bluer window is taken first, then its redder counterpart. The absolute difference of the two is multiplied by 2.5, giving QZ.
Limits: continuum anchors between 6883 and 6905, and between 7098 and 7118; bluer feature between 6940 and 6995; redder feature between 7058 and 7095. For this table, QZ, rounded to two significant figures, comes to 90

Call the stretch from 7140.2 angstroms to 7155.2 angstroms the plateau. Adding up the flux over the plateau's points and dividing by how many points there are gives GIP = 169.5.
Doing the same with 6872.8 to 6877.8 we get 175.7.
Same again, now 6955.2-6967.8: 162.0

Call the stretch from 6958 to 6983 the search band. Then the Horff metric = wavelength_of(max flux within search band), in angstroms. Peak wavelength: 6976.5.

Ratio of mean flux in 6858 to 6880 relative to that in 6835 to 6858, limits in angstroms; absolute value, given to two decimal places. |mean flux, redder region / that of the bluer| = 1.01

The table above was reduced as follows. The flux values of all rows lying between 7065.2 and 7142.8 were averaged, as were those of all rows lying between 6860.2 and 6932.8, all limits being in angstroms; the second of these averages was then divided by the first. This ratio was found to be 1.07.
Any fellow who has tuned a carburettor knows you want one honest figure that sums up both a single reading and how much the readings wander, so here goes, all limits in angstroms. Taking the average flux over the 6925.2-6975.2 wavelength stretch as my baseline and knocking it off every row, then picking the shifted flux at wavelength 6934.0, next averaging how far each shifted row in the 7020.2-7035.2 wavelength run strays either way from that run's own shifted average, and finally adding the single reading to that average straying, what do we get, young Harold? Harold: 65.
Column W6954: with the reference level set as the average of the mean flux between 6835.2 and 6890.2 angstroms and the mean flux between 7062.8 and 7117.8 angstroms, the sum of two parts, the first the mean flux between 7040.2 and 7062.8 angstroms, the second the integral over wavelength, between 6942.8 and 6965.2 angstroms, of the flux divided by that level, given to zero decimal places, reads 188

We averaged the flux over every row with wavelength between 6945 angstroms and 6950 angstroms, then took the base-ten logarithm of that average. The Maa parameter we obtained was 2.27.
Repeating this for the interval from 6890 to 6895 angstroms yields 2.21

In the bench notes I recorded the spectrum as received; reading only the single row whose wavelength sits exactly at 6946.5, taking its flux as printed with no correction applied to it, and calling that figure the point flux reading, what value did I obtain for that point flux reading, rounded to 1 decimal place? 179.5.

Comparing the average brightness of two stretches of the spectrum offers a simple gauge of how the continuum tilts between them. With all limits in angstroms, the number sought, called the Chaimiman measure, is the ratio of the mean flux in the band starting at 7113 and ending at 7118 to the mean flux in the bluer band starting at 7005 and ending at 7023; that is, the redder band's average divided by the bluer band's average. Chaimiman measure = 0.96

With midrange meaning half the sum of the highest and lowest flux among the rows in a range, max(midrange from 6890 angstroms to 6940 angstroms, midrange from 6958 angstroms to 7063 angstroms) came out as 192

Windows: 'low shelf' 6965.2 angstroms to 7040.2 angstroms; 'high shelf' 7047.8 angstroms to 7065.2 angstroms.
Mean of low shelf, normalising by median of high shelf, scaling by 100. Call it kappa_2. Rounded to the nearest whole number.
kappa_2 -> 103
